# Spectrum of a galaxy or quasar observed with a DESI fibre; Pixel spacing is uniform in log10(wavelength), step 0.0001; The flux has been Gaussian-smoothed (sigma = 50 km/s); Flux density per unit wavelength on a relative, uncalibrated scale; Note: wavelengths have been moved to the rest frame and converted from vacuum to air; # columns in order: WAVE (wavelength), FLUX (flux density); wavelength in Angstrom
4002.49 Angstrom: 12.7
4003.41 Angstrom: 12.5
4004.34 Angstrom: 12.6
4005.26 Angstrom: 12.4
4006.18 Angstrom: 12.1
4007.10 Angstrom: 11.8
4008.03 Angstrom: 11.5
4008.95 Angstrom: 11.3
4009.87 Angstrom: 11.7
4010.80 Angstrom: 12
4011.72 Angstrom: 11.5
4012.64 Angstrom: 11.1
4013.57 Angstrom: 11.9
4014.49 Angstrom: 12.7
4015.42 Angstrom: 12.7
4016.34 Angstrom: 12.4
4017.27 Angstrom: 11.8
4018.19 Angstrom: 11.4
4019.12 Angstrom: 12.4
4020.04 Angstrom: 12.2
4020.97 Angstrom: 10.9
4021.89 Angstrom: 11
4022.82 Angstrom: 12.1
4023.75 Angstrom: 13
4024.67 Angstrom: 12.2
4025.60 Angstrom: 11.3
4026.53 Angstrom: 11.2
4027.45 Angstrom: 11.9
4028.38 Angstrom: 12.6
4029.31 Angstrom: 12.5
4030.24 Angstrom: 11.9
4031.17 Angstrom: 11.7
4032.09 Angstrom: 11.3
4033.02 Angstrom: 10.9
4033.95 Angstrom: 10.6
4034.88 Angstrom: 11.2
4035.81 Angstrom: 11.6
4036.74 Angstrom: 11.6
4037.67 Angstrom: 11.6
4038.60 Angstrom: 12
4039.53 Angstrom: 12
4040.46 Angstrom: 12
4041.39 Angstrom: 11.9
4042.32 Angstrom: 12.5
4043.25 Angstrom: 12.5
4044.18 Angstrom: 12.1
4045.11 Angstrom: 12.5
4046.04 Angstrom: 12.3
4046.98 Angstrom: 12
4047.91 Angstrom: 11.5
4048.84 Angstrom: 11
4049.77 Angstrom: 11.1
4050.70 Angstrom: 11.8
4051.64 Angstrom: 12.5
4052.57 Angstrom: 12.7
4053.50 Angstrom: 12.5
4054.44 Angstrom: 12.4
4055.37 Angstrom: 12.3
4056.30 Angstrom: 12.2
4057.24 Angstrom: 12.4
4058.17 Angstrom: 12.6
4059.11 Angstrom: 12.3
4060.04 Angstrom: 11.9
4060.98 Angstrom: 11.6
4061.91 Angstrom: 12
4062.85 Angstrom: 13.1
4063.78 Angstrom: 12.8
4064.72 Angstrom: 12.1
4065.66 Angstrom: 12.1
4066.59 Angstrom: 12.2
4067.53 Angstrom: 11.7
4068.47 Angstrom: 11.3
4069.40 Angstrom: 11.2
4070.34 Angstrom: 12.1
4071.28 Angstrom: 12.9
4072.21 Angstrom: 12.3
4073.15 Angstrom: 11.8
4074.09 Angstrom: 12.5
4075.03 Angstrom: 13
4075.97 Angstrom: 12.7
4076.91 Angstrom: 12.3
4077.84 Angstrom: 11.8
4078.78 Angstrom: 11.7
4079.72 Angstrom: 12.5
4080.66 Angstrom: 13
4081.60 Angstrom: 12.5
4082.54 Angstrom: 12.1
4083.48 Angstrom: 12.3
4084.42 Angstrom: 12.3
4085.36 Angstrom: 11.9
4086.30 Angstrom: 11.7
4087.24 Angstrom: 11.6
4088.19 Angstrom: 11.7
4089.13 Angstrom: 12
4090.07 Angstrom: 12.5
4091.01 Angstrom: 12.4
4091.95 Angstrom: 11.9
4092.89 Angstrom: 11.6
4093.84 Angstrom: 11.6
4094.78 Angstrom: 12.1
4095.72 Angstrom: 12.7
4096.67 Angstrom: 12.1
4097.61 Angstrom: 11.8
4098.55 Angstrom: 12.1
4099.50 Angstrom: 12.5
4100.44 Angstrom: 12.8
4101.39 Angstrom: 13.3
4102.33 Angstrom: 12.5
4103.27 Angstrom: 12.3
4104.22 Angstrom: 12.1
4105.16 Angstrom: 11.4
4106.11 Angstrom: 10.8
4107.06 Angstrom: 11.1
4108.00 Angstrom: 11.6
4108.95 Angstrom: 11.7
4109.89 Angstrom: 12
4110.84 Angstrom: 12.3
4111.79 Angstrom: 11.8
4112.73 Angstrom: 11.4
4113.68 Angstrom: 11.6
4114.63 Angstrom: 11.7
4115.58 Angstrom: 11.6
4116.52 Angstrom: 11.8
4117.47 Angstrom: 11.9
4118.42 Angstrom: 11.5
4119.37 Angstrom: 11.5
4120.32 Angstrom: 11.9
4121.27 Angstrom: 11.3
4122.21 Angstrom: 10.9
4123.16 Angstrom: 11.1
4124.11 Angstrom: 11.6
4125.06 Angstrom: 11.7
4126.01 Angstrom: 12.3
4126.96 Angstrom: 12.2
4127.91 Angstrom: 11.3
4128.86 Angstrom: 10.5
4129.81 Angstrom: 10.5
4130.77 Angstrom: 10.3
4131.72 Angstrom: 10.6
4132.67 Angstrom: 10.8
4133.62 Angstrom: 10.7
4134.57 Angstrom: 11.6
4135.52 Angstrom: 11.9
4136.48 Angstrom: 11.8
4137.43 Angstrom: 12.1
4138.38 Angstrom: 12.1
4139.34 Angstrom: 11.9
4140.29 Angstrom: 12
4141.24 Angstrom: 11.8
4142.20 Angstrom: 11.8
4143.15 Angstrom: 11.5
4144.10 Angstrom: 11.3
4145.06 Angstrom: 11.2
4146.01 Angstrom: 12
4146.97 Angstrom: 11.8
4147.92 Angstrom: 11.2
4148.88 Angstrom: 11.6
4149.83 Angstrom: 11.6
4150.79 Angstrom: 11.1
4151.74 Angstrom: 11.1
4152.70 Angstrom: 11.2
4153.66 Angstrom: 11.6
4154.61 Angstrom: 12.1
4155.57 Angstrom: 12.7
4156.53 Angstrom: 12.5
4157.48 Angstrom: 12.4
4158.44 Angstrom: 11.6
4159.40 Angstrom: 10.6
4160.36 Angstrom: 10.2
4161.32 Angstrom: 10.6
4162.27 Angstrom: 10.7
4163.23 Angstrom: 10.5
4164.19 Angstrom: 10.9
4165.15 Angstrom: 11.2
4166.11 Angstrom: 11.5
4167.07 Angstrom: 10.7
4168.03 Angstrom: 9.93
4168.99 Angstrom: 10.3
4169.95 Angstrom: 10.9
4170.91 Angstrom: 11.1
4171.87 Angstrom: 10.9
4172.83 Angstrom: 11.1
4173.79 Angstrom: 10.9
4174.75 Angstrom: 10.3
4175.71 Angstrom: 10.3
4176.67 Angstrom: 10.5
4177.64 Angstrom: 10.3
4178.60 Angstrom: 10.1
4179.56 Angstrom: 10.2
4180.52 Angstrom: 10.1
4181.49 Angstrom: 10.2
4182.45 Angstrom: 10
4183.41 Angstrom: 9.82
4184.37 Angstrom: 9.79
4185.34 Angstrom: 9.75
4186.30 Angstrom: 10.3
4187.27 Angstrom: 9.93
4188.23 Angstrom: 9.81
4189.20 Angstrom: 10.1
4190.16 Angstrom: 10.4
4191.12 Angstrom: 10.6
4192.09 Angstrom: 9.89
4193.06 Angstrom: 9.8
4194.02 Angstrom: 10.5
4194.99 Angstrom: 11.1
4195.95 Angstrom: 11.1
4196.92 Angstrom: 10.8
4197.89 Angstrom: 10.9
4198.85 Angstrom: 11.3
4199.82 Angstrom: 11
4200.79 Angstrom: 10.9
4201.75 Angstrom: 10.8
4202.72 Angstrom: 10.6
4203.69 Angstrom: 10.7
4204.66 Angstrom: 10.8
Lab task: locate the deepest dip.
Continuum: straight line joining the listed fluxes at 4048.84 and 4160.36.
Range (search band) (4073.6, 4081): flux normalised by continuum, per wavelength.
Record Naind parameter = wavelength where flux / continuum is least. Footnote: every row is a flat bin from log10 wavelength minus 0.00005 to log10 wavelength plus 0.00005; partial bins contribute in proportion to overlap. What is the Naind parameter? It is 4078.78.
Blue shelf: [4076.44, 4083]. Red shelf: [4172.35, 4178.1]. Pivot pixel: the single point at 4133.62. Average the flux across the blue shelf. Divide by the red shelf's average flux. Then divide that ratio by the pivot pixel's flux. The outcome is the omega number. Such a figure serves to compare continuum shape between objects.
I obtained 0.109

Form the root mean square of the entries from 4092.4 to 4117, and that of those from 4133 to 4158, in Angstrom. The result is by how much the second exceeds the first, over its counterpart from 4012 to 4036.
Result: -0.02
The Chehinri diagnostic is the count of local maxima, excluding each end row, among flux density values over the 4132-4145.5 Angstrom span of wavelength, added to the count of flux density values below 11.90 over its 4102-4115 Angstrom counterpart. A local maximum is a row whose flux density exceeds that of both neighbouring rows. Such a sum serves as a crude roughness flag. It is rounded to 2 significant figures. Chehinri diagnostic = 11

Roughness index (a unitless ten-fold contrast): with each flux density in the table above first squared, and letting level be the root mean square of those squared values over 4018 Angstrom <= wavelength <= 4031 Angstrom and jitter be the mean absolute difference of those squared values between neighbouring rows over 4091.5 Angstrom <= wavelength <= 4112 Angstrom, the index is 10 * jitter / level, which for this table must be 0.67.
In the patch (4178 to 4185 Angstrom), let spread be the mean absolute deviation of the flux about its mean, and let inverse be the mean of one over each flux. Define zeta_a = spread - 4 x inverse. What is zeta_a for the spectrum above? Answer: -0.26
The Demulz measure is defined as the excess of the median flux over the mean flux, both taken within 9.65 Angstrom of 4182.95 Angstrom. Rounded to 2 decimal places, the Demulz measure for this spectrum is -0.01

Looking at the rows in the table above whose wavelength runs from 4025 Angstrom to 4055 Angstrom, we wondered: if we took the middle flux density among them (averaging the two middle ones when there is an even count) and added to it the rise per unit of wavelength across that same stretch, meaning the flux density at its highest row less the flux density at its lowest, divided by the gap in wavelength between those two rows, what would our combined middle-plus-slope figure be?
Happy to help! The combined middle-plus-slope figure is 11.9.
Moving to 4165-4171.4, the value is 10.9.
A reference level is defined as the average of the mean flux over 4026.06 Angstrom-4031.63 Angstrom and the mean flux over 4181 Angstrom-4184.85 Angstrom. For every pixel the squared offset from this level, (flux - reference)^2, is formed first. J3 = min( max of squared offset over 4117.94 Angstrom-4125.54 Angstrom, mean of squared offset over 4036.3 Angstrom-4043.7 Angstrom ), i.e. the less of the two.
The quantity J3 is 0.88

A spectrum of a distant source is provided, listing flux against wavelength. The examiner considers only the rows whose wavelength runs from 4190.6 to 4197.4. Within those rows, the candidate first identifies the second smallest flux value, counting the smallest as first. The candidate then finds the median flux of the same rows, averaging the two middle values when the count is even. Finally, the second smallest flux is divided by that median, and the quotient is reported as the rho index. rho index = 0.93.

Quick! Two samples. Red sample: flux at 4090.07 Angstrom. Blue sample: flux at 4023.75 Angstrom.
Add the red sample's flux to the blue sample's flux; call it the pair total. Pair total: 25.5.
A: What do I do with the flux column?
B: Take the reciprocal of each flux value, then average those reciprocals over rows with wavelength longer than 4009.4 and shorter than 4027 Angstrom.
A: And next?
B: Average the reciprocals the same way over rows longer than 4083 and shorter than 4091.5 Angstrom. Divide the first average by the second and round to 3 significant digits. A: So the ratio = 1.02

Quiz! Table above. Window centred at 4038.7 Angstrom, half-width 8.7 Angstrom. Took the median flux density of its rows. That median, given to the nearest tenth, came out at 11.9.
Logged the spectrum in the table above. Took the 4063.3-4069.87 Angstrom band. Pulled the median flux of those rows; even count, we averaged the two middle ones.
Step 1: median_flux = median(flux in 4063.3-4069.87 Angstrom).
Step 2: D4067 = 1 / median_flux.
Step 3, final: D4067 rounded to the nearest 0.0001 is 0.0826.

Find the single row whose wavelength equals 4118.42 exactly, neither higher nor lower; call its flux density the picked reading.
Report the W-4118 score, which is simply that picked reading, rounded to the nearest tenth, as 11.5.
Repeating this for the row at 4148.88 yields 11.6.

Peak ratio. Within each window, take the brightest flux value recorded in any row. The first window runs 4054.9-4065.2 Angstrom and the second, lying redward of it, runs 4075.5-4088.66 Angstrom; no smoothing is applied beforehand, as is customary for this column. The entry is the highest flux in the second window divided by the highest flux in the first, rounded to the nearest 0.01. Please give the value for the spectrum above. 0.99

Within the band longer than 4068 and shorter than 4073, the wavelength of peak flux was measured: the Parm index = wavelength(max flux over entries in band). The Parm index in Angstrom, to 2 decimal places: 4071.28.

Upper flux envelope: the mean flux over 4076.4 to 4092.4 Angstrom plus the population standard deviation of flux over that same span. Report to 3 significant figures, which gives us 12.5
